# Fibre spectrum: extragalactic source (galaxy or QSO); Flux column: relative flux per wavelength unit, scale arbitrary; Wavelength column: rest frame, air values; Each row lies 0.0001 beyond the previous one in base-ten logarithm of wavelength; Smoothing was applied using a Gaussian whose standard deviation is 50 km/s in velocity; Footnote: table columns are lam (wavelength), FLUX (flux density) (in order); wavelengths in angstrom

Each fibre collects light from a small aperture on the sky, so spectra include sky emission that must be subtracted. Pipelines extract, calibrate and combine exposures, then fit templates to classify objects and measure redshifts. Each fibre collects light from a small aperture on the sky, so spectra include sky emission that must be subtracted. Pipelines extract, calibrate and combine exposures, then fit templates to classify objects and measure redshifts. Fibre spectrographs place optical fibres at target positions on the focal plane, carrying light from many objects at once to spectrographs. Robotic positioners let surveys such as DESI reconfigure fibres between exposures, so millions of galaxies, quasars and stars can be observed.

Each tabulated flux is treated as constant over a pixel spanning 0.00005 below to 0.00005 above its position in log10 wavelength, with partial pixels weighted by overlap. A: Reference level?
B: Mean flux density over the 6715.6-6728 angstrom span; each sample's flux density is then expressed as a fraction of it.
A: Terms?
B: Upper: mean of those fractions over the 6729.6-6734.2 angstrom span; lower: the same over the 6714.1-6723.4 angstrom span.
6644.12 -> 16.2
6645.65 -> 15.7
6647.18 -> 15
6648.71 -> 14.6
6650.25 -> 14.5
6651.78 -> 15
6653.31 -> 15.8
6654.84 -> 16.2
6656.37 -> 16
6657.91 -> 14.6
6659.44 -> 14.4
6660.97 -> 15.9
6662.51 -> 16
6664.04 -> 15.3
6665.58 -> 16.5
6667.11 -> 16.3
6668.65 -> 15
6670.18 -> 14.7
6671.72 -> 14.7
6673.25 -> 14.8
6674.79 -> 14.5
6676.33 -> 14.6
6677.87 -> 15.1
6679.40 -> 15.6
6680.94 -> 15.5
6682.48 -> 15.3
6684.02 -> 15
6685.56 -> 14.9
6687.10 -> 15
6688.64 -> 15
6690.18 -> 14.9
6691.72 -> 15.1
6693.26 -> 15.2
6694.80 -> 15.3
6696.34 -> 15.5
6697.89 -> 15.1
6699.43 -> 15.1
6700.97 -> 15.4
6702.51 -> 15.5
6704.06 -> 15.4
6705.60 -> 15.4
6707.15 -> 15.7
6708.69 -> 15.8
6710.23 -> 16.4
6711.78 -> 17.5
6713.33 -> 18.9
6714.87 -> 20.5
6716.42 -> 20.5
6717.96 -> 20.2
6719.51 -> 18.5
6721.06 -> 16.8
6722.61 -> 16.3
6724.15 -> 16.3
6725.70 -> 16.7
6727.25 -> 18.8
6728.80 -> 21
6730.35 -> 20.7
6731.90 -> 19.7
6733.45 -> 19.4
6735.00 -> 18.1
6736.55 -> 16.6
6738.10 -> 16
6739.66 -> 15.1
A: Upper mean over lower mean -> 1.06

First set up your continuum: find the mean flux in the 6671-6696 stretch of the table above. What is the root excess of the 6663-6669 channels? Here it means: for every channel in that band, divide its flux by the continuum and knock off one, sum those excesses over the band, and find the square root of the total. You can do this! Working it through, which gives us 0.44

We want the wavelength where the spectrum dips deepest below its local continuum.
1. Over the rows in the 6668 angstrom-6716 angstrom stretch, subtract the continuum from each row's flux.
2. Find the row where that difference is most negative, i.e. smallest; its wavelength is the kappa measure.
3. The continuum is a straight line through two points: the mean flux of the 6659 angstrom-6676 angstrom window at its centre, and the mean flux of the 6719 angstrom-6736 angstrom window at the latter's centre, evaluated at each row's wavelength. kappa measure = 6705.60 angstrom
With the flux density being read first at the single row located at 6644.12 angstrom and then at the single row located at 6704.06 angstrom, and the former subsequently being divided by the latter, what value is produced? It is 1.05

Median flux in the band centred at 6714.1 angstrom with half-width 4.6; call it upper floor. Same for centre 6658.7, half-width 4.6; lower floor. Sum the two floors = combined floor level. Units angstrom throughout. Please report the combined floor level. 35.5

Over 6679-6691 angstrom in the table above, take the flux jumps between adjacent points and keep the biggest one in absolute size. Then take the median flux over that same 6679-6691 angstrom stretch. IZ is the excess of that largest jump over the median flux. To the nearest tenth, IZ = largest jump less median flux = -14.7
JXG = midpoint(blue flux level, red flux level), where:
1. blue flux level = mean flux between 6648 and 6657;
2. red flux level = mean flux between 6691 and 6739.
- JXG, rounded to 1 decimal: 16.3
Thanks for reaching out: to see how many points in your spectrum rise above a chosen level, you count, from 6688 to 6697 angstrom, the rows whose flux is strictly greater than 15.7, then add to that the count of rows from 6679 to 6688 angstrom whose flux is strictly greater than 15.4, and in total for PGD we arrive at 2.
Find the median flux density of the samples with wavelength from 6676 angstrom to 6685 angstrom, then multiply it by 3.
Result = 45.6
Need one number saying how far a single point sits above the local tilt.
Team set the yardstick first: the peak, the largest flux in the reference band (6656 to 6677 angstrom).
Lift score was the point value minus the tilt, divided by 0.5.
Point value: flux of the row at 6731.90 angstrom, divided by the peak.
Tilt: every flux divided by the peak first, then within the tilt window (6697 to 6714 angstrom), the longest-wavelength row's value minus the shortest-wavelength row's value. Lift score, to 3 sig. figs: 1.93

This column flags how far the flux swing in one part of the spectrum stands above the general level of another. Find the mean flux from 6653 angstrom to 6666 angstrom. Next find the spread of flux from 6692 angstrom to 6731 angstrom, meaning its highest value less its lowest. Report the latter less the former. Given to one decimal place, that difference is -9.7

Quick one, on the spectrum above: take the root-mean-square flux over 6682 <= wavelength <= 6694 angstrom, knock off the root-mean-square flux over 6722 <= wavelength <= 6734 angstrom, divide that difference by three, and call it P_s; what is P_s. -1.2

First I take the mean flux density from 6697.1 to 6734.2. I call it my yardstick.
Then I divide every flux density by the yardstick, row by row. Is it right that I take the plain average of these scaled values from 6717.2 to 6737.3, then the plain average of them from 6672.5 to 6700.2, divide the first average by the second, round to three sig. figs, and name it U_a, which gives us 1.22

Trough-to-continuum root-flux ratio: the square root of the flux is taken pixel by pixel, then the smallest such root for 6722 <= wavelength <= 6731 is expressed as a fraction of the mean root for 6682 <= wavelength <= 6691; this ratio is 1.04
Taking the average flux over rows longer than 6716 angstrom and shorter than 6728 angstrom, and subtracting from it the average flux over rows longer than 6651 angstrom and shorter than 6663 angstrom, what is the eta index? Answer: 2.5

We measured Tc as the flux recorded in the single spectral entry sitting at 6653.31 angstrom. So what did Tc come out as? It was 15.8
